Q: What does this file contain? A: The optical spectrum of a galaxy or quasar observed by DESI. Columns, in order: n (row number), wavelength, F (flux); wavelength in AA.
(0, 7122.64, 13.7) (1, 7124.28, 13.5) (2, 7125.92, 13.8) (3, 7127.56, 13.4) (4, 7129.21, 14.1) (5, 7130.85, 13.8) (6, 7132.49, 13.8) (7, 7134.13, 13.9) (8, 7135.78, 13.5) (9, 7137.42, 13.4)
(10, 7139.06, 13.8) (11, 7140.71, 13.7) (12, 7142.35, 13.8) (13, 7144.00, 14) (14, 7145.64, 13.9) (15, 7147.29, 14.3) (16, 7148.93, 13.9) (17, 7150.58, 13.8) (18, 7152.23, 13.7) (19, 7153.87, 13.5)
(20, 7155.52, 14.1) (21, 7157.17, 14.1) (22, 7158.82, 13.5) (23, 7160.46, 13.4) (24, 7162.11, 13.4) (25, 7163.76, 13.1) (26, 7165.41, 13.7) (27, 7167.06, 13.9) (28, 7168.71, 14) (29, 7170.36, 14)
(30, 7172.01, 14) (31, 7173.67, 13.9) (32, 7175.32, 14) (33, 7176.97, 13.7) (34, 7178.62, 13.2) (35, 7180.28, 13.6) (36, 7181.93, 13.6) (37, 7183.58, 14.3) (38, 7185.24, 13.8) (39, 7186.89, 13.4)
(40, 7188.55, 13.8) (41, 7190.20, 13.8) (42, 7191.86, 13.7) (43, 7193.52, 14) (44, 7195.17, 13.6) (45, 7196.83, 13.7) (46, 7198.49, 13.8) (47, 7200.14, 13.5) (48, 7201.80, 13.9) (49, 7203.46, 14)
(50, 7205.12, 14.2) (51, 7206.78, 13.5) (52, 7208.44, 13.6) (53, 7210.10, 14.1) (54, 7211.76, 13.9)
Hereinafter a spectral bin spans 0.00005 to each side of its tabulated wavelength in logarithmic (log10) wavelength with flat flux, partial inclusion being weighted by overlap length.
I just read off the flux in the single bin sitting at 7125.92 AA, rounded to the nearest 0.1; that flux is 13.8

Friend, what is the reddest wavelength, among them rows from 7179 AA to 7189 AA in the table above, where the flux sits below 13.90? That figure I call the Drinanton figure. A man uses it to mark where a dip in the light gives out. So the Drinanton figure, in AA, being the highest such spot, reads 7188.55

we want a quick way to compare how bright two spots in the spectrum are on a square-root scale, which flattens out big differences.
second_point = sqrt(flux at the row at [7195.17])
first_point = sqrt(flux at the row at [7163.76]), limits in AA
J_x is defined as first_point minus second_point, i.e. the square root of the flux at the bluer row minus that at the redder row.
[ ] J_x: -0.068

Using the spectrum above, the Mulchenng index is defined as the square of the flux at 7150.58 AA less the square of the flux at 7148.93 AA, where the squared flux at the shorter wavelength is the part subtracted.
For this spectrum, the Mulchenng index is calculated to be -2.8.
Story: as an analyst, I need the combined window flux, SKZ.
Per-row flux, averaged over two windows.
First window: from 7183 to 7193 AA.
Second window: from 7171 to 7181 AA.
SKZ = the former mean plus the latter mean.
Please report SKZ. 27.5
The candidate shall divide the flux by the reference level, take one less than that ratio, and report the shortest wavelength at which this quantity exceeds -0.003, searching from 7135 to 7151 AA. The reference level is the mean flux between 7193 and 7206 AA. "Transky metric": 7139.06 AA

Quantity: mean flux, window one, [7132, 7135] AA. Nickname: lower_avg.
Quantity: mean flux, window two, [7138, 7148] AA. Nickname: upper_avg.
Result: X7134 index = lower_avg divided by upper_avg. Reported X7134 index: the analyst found 1.00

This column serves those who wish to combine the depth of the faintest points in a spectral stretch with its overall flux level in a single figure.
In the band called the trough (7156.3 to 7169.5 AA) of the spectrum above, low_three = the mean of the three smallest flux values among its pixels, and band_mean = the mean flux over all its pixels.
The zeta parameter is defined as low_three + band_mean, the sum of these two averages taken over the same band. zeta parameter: 26.9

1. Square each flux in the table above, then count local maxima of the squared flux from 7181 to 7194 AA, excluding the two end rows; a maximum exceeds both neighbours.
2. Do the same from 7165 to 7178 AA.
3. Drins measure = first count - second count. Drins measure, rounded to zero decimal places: 0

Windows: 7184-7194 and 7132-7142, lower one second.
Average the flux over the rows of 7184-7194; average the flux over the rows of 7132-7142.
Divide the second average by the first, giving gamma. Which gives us 1.00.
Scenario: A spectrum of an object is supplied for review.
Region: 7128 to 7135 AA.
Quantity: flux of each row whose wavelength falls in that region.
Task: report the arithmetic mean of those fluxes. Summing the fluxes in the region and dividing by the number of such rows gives 13.9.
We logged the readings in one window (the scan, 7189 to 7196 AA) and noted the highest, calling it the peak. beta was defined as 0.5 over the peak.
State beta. 0.0357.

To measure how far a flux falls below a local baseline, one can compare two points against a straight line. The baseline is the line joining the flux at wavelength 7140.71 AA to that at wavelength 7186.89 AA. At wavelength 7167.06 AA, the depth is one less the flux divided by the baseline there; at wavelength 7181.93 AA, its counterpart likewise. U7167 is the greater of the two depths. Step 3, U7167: -0.012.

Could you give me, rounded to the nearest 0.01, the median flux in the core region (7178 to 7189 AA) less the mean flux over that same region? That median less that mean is -0.07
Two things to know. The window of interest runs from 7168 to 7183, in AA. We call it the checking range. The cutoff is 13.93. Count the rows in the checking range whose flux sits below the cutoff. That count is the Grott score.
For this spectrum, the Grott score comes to 5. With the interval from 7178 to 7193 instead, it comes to 8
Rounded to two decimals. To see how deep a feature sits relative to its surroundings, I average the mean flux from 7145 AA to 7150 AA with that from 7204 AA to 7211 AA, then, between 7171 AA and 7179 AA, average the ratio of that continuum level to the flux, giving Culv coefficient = 1.01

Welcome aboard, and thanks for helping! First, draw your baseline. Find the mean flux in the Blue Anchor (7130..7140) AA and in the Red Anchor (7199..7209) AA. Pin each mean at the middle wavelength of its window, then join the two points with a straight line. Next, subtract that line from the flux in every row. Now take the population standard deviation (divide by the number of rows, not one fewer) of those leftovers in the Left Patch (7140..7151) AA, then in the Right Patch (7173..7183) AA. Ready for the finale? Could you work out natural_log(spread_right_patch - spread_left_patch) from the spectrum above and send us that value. -2.54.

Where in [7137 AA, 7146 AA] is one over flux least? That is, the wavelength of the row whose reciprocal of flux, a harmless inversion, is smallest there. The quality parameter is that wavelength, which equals 7144.00 AA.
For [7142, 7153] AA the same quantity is 7147.29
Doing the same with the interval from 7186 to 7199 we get 7193.52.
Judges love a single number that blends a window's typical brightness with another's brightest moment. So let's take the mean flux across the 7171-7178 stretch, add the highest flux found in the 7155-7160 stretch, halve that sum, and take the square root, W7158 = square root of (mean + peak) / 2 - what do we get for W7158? 3.74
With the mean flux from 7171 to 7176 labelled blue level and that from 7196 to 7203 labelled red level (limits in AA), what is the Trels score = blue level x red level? 192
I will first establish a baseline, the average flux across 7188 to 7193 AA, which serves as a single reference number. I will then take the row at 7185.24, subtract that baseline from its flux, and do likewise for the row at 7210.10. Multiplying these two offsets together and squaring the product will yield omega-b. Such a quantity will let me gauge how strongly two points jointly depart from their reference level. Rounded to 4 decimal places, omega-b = 0.0001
